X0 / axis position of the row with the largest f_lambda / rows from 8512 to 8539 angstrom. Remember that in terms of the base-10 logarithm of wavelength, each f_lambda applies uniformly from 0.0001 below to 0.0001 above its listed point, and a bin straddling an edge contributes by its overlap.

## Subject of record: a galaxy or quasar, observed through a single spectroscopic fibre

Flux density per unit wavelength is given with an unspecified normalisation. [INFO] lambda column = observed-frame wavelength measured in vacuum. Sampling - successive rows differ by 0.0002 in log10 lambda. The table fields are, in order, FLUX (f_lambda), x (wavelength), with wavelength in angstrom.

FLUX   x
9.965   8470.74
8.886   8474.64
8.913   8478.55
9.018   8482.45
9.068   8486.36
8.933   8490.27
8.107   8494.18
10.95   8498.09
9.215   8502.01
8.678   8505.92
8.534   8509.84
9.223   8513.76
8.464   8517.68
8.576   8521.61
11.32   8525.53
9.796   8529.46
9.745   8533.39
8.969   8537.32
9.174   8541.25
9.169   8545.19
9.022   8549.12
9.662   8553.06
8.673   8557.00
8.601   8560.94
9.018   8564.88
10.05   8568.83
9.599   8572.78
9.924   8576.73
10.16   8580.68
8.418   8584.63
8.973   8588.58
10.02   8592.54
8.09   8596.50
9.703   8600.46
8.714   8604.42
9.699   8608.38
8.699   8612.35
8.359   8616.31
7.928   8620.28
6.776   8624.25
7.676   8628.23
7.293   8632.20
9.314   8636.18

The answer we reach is 8525.53 angstrom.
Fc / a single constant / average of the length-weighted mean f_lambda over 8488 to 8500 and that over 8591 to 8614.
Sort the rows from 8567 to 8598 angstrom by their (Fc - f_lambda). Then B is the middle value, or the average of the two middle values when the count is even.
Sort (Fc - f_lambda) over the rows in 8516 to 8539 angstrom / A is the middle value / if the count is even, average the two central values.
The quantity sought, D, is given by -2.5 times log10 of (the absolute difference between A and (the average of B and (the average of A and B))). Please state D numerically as 1.3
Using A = -0.1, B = -0.53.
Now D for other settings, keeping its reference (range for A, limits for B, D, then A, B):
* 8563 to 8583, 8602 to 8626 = 0.0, -0.7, 0.70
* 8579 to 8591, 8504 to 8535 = 4.4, 0.3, 0.28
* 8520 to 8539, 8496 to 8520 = 0.6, -0.5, 0.28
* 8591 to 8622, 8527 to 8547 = 1.1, 0.5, 0.06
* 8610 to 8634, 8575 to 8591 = -0.2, 1.4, -0.22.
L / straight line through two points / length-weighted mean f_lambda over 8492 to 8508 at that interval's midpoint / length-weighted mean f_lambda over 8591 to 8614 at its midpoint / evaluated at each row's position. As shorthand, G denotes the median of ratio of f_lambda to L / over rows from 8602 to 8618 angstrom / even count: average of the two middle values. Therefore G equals 0.95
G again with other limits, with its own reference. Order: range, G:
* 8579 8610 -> 1.02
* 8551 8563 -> 0.94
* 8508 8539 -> 0.99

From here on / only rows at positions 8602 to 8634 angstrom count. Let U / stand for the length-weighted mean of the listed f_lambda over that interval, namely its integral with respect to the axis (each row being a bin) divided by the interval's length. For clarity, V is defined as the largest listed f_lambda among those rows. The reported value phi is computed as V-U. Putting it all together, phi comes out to 1.53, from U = 8.17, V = 9.699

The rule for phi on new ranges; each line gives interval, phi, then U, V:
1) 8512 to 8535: 1.80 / 9.52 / 11.32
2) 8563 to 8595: 0.66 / 9.50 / 10.16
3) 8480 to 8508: 1.82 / 9.13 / 10.95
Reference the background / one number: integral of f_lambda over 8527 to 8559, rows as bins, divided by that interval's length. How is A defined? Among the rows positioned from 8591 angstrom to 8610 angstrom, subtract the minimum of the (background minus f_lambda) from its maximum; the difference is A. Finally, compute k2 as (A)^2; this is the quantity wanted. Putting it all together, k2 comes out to 3.7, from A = 1.9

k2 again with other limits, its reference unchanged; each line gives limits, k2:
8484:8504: 8.1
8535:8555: 0.5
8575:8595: 3.0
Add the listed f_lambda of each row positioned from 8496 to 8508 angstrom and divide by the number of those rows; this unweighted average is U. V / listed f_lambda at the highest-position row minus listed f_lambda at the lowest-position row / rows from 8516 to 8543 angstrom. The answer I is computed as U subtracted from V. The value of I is -8.9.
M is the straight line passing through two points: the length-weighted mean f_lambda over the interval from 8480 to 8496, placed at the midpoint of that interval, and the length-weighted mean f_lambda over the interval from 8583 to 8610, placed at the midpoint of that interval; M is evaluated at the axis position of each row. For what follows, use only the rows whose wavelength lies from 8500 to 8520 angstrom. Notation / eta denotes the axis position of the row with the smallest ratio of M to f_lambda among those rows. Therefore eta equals 8502.01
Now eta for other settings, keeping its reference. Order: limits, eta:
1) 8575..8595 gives 8580.68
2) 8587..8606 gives 8592.54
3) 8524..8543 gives 8525.53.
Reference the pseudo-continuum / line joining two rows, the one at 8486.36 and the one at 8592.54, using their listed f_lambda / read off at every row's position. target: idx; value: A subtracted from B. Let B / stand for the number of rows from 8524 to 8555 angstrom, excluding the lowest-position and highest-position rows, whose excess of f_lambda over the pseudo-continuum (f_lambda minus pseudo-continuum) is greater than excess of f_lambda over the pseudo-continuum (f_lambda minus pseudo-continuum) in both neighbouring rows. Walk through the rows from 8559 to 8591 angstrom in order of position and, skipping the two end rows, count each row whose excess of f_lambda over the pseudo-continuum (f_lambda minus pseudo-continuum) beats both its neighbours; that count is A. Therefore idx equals -1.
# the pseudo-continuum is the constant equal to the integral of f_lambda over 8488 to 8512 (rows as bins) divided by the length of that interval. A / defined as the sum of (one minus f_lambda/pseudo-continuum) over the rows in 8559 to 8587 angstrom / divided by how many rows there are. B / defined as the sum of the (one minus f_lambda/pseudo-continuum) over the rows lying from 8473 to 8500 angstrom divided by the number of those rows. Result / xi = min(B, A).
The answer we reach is -0.04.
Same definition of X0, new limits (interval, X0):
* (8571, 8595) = 8580.68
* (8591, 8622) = 8592.54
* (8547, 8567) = 8553.06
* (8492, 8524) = 8498.09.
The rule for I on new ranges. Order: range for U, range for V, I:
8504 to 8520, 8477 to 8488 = -8.6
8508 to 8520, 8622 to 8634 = -8.2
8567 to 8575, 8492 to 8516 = -8.7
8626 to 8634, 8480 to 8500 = -5.6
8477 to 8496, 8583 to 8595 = -7.2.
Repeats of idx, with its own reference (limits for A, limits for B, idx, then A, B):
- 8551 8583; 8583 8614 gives 2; 1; 3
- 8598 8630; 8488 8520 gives 1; 1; 2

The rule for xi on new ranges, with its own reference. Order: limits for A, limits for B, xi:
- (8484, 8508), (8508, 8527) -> -0.02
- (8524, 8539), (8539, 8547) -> -0.10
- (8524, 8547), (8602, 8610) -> -0.07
